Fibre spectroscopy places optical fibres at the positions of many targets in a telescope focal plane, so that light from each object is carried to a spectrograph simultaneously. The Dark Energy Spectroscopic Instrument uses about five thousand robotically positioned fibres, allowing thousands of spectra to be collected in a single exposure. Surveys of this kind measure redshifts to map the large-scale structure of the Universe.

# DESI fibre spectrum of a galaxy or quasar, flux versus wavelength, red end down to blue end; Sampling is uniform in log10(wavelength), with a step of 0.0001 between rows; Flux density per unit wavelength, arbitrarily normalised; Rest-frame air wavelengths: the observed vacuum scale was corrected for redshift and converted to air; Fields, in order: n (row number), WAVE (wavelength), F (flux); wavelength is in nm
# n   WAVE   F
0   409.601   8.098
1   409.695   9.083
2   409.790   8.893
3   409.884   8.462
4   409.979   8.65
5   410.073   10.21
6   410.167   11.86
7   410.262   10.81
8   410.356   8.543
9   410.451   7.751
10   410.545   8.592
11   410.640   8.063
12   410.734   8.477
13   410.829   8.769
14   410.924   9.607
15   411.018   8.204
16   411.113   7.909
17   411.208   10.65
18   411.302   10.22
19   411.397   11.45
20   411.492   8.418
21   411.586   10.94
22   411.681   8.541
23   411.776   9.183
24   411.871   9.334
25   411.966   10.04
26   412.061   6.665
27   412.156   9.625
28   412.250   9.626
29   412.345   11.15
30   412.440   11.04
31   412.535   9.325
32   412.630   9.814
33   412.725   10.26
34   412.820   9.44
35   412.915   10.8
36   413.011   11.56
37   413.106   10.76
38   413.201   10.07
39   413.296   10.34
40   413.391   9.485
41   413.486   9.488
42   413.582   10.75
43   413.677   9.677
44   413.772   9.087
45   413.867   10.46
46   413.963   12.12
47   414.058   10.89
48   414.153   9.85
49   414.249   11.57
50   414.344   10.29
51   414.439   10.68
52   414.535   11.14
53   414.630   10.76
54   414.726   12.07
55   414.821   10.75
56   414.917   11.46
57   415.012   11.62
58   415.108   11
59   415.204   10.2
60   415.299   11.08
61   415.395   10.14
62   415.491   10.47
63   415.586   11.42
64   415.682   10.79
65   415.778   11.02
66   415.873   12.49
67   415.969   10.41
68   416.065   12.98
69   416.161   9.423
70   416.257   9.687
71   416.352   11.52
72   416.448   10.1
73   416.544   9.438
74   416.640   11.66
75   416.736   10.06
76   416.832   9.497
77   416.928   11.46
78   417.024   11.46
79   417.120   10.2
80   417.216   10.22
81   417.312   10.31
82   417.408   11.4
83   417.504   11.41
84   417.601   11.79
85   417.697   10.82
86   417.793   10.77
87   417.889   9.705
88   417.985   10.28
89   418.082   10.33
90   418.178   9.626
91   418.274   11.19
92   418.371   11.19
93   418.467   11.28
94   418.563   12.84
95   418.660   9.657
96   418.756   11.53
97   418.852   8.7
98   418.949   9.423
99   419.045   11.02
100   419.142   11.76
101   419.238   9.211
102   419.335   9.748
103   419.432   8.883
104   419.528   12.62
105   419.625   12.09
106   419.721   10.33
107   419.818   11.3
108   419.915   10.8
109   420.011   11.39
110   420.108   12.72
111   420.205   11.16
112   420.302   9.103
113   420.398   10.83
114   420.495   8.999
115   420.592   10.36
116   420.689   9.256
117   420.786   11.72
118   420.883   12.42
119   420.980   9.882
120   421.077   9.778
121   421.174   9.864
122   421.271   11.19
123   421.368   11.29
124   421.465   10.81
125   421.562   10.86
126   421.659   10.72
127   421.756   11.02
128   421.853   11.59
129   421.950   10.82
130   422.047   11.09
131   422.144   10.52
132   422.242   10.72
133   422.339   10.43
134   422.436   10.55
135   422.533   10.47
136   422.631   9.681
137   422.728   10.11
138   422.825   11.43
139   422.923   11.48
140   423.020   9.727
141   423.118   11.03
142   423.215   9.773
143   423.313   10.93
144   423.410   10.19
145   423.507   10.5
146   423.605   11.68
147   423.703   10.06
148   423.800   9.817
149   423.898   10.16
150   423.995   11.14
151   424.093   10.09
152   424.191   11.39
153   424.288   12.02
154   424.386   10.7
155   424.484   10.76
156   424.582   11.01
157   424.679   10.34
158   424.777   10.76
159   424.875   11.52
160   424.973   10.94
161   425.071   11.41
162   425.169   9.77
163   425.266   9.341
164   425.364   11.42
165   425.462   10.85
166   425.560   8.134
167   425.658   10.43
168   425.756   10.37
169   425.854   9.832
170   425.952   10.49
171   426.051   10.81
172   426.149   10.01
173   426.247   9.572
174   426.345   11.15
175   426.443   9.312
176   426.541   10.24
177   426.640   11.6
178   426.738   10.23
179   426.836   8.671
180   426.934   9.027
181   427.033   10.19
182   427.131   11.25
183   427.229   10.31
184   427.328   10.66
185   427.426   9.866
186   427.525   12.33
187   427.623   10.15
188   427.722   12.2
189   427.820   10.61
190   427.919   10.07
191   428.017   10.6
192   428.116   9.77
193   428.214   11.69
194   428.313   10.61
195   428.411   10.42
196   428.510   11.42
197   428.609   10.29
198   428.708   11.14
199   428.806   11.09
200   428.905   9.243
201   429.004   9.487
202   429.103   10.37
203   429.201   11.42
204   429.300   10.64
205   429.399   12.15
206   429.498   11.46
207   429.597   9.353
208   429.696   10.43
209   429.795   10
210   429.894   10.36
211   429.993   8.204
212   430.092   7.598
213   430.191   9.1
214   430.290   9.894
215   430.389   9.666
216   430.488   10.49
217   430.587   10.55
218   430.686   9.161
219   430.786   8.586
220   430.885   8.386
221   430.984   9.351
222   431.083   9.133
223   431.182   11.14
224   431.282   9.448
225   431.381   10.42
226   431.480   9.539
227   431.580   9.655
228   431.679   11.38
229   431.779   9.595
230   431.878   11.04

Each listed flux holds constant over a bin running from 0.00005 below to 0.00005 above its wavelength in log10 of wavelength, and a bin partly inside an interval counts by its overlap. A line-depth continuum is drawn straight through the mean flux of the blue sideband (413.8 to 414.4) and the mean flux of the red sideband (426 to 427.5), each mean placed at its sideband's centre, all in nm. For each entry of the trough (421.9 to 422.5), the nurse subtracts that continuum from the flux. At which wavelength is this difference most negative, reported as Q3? 422.339 nm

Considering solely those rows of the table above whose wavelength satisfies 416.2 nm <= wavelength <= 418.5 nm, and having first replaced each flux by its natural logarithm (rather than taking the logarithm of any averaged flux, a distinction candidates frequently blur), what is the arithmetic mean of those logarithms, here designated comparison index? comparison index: 2.36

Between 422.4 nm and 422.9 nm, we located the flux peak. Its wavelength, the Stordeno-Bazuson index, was 422.825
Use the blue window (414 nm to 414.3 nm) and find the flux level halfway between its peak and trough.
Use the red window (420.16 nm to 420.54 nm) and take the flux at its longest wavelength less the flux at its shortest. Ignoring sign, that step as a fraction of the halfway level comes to 0.20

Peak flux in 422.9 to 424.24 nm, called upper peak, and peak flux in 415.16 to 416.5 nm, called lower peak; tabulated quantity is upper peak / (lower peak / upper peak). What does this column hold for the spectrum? 10.5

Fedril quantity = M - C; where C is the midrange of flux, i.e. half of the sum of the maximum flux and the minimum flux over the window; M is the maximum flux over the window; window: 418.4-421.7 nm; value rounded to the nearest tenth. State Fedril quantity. 2.1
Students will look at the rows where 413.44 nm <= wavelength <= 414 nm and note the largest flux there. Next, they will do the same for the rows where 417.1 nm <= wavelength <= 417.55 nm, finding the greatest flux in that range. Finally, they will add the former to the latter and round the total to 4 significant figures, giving 23.53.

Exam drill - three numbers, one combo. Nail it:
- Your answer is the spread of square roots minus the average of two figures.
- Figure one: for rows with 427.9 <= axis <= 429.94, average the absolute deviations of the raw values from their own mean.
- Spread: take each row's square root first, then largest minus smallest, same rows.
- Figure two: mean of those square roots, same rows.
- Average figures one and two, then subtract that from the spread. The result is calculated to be -1.49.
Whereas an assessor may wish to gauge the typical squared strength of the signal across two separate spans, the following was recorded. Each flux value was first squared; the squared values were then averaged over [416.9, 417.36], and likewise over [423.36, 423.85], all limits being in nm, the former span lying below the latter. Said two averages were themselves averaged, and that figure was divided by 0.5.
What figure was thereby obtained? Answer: 225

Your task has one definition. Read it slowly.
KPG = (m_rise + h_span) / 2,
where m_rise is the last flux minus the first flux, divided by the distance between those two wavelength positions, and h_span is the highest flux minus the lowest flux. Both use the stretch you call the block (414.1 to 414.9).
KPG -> 1.8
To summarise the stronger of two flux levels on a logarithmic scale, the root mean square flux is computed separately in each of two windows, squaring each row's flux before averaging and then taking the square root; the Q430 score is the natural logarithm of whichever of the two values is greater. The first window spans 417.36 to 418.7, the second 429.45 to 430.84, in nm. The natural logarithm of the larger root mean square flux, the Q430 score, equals 2.39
